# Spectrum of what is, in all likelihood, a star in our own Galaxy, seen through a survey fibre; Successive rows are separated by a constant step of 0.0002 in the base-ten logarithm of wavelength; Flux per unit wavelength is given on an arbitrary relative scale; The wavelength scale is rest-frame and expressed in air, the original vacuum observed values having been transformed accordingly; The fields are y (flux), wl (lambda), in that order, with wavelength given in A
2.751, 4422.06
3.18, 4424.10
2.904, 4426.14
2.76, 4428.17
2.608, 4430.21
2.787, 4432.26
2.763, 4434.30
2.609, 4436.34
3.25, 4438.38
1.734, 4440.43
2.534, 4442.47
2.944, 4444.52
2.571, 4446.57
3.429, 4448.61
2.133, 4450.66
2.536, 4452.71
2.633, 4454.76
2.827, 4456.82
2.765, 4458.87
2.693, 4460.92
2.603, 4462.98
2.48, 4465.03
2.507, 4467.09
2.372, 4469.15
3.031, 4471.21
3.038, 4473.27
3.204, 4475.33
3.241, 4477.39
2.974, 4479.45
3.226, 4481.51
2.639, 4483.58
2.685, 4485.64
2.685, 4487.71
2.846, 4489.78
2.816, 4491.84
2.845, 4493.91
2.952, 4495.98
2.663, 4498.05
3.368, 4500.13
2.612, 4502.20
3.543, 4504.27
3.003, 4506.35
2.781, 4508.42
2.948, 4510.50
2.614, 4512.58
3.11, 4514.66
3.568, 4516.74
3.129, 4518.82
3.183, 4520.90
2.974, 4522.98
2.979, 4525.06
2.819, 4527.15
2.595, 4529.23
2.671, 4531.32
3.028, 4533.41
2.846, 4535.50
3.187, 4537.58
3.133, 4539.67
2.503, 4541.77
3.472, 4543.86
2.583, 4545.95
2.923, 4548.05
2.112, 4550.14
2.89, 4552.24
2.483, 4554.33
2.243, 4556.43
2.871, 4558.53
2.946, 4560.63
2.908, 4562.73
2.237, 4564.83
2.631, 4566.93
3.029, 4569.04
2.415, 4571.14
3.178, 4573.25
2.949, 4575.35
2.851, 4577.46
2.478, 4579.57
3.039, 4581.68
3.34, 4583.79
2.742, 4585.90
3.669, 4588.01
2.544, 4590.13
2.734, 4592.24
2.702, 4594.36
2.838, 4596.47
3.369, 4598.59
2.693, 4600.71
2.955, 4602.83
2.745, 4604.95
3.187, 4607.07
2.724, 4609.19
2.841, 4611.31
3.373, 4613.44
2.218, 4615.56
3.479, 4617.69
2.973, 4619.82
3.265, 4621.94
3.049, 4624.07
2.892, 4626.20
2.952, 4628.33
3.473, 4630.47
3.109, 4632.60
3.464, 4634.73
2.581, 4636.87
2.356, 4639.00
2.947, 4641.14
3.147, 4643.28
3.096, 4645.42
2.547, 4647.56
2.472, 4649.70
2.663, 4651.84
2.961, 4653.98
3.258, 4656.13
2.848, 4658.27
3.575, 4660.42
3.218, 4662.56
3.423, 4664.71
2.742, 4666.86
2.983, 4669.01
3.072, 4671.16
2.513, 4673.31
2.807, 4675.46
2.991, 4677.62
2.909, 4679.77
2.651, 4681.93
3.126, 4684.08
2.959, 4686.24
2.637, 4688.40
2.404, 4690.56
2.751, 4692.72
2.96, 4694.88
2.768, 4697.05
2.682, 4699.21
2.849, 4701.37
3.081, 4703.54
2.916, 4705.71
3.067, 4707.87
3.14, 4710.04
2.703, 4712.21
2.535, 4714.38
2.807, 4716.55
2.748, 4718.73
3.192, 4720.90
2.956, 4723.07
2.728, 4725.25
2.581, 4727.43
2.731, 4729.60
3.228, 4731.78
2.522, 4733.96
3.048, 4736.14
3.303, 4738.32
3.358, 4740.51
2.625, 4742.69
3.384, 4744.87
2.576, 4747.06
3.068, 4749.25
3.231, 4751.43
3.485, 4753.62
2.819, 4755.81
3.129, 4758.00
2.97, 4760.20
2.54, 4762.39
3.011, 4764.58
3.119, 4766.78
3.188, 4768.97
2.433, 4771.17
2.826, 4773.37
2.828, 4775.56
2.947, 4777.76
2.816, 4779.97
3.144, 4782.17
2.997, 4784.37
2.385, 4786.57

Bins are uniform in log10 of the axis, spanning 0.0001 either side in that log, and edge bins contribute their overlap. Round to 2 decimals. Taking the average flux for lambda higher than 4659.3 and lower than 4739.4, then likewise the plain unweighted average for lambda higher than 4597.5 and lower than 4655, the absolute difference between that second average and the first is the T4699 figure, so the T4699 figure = 0.05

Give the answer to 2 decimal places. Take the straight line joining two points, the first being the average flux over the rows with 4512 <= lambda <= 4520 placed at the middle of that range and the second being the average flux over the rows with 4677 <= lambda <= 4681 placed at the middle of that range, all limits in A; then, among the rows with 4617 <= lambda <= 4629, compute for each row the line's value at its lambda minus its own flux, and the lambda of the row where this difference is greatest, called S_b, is 4626.20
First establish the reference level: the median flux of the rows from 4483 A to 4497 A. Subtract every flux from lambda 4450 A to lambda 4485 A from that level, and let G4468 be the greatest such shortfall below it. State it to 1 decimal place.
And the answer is 0.7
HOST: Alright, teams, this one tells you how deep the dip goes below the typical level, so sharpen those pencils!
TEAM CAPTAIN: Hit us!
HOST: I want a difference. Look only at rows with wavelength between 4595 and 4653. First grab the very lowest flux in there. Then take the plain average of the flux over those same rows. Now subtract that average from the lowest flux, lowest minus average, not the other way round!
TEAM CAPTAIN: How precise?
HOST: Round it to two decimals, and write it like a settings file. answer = -0.72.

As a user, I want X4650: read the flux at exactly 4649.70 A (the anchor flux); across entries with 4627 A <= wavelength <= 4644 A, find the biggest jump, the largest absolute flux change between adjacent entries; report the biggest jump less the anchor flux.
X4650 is -1.6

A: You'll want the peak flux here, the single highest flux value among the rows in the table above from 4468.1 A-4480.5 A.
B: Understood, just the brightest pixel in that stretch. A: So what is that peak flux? 3.241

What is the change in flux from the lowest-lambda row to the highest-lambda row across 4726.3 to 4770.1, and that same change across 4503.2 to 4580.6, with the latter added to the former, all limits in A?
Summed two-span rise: -0.46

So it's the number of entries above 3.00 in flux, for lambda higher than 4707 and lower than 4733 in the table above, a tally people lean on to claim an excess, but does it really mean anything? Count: 4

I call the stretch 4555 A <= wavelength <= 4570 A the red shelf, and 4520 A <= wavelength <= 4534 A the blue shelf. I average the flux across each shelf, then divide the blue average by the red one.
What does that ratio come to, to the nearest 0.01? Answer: 1.07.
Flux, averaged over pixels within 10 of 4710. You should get 2.87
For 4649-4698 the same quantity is 2.90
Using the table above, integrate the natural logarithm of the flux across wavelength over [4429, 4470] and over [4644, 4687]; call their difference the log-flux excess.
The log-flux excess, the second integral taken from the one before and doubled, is -14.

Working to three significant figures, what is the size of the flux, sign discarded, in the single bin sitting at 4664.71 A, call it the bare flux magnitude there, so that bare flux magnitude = 3.42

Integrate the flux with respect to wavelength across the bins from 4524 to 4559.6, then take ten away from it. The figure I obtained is 89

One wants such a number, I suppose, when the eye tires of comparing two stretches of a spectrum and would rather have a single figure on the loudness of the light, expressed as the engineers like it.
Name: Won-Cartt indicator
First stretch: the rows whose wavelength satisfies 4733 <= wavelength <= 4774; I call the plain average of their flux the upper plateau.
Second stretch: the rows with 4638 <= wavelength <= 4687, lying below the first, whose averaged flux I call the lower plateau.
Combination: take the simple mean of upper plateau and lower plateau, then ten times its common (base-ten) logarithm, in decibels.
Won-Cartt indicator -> 4.7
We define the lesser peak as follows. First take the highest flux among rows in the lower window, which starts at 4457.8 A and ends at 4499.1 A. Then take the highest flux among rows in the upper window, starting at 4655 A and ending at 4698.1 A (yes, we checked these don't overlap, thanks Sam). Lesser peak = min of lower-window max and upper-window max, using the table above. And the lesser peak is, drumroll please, 3.24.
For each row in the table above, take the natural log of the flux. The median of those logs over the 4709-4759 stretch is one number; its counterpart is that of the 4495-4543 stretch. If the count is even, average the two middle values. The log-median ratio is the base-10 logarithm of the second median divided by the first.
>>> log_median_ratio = 0.002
